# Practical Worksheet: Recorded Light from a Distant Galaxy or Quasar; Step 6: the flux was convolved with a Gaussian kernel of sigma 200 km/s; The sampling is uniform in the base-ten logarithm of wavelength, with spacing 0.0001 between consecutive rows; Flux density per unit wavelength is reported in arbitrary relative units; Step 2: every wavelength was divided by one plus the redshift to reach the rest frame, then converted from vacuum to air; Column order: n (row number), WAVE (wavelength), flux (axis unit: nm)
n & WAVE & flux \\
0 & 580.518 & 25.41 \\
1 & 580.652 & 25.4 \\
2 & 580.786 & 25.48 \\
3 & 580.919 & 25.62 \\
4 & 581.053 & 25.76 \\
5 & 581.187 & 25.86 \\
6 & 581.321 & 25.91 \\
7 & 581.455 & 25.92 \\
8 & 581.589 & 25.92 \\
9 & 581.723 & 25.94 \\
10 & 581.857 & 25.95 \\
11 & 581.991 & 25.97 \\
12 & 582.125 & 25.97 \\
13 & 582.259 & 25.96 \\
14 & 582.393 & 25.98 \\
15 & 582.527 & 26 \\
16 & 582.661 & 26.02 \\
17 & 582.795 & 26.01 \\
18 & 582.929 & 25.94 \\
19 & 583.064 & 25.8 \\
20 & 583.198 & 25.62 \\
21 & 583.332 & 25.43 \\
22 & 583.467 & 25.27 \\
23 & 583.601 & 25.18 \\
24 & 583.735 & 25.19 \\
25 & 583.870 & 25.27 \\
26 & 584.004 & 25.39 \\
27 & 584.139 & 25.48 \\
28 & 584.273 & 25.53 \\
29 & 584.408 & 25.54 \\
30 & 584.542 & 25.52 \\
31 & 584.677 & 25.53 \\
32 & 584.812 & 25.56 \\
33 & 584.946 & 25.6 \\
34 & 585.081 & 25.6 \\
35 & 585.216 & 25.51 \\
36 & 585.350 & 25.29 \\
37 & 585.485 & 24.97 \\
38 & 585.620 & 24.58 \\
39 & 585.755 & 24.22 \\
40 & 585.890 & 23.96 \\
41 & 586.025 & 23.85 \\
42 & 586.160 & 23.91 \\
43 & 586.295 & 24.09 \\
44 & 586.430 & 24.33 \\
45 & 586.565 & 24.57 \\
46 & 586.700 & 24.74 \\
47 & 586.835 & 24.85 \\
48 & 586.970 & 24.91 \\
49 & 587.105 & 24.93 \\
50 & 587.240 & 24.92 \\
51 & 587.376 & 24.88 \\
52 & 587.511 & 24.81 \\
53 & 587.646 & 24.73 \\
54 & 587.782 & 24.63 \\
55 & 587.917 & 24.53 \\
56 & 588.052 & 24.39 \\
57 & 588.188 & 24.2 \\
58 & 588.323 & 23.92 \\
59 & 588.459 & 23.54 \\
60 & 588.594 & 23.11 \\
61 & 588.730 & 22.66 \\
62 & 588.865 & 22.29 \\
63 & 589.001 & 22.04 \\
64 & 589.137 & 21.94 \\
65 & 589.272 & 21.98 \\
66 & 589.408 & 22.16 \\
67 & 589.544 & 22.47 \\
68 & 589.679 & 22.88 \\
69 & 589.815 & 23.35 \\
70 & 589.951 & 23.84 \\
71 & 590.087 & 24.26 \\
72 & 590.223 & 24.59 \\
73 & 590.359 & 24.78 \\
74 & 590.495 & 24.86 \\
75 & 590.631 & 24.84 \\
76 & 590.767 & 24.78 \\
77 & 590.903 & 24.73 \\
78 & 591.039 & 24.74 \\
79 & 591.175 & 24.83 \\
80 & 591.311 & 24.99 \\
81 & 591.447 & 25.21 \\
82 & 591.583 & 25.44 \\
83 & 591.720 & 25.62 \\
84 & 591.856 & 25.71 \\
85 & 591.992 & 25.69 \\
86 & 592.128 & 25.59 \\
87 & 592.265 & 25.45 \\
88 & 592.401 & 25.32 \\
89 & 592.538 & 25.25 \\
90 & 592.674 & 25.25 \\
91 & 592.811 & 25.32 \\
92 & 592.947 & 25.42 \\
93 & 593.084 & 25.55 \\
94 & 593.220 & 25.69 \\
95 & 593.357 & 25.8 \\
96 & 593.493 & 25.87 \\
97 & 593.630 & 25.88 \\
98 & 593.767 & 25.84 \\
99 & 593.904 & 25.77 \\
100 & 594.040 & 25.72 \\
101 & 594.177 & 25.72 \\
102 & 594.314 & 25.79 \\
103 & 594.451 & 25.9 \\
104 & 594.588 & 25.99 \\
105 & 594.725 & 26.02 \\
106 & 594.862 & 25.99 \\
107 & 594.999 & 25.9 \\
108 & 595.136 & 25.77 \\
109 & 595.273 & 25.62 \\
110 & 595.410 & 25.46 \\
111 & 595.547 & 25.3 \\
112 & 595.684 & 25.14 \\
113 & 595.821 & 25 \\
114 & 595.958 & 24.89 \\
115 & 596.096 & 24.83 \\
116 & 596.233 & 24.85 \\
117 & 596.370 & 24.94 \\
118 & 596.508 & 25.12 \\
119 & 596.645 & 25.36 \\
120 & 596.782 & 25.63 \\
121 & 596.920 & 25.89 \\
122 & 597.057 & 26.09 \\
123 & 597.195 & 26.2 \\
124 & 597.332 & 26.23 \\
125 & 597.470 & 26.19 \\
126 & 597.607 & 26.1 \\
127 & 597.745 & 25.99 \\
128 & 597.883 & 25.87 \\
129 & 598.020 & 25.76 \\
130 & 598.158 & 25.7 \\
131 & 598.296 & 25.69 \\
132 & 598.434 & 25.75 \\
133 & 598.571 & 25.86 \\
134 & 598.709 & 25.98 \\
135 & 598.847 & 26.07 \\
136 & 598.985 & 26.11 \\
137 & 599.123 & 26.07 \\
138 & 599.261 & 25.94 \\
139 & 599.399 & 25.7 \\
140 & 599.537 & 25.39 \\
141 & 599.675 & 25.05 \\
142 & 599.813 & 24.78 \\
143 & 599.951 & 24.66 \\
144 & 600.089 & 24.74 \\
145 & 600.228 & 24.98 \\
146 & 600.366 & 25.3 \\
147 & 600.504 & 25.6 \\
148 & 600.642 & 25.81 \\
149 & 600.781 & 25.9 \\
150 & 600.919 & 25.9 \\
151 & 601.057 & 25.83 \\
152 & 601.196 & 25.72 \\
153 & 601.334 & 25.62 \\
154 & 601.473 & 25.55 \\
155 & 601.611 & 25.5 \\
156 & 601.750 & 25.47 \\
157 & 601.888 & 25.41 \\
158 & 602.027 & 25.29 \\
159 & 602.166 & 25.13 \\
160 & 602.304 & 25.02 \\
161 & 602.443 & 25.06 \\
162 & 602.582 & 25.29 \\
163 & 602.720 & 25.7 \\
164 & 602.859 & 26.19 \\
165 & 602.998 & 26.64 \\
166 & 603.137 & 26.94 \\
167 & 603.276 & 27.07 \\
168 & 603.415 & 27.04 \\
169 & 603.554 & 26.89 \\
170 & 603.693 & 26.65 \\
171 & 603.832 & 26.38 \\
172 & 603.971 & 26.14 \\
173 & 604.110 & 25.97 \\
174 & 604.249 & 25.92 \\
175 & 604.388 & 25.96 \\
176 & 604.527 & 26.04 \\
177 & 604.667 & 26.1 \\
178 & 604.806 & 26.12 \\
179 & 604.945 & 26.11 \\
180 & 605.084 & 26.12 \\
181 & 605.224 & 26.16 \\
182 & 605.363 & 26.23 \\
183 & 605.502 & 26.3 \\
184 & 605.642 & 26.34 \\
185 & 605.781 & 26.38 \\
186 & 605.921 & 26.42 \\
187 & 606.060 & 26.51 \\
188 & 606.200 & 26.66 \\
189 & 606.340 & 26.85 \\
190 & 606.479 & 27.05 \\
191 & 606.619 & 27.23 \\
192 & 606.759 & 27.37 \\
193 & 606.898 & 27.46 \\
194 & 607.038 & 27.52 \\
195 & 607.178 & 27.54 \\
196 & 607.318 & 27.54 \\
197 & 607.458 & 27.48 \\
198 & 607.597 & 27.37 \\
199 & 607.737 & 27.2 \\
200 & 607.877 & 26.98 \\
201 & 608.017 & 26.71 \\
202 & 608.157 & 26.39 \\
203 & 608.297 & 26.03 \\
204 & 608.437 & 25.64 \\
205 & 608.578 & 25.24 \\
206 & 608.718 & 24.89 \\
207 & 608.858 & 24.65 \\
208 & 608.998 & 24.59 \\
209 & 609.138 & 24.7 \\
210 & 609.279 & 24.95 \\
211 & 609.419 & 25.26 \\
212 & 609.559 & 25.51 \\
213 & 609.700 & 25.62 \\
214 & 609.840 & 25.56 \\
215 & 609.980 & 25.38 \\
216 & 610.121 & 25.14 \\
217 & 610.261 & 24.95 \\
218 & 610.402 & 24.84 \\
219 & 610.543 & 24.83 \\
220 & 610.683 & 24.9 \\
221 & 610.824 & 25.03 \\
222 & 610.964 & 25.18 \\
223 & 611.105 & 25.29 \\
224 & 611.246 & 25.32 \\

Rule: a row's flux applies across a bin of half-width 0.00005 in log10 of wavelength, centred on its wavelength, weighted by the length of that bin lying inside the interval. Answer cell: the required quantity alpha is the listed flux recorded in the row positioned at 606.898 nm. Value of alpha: 27.46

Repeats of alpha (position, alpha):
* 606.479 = 27.05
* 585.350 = 25.29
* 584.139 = 25.48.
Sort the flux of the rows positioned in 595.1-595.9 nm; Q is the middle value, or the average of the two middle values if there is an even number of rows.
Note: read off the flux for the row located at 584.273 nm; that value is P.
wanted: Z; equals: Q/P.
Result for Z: 0.994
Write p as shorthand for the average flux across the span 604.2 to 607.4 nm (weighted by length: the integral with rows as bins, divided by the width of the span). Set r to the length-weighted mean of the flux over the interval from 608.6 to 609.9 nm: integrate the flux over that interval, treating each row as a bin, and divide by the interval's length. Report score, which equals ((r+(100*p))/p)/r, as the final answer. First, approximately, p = 26.6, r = 25.1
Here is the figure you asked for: 4.02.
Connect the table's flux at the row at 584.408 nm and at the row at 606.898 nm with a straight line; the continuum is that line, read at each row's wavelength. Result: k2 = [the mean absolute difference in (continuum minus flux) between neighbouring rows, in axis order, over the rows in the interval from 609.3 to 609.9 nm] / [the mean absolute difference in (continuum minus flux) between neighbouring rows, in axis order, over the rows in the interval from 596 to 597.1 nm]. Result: 0.8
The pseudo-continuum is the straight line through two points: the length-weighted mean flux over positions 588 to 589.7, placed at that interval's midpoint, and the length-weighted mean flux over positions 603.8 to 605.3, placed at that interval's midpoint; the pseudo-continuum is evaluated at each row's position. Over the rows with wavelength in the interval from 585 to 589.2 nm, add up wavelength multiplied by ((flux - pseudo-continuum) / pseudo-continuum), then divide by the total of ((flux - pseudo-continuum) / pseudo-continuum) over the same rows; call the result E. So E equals 586.46 nm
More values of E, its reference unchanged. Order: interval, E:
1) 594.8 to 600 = 596.99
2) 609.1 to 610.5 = 609.78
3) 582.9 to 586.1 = 584.31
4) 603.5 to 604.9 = 603.56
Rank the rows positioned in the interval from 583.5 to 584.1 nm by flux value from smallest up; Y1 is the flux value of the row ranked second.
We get 25.19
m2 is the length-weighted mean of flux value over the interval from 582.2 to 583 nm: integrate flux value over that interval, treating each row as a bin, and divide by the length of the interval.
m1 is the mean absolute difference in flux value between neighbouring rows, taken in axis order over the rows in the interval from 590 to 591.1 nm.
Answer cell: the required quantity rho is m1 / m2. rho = 0.0041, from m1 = 0.106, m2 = 26.0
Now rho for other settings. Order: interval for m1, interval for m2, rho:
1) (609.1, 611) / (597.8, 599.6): 0.0061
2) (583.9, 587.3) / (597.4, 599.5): 0.0050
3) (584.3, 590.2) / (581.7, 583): 0.0076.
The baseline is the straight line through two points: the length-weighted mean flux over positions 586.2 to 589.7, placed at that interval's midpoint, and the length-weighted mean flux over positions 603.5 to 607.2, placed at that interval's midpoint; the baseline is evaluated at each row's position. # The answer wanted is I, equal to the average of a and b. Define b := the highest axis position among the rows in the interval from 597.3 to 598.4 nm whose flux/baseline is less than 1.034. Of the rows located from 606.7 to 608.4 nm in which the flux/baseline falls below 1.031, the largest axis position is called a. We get 603.30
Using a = 608.297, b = 598.296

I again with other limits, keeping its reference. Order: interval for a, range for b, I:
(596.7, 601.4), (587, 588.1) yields 594.69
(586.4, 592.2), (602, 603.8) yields 597.50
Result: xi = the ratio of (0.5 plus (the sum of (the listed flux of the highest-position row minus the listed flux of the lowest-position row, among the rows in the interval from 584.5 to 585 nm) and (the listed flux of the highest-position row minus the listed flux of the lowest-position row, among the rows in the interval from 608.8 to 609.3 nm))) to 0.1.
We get 9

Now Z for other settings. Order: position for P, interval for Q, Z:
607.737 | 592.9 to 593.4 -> 0.942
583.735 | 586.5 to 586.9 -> 0.982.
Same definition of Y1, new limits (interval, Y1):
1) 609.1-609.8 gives 24.95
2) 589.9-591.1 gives 24.26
